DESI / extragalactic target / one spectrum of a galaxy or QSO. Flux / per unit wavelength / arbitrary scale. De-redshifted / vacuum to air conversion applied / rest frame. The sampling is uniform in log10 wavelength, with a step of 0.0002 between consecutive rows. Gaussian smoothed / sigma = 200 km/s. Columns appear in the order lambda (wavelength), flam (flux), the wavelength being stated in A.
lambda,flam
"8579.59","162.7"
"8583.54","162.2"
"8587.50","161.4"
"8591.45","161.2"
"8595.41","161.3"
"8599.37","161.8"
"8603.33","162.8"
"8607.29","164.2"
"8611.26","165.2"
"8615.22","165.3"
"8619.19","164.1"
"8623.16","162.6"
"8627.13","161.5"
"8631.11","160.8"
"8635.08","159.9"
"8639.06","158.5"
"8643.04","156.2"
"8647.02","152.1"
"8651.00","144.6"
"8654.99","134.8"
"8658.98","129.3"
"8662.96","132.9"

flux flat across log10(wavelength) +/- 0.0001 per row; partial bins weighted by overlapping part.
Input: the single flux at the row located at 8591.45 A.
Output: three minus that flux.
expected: -158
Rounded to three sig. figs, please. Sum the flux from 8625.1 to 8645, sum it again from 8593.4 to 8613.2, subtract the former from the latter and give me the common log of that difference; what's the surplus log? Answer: 1.26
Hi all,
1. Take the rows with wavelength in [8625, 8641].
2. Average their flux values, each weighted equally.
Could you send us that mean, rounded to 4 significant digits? 160.2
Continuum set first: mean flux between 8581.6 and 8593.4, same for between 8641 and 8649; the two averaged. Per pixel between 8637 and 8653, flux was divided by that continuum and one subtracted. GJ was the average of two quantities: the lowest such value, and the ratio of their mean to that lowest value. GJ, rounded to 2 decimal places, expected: 0.15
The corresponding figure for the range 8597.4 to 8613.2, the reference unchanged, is 0.73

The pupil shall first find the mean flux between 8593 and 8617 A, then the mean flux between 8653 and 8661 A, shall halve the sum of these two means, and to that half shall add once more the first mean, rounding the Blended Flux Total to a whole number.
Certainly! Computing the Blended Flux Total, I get 311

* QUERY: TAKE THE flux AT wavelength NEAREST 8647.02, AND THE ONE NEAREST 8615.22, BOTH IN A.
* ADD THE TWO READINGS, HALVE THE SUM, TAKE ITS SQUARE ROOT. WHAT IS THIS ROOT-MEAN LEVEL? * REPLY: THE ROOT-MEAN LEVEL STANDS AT 12.6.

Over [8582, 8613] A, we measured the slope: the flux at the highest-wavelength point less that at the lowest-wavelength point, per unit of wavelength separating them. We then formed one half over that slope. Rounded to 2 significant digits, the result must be 4.6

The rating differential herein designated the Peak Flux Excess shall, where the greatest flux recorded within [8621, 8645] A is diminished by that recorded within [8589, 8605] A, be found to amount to 0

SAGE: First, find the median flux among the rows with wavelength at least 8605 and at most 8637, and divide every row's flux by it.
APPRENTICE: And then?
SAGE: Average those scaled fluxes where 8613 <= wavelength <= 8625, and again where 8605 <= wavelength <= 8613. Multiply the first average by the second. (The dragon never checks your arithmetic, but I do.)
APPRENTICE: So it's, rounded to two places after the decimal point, 1.01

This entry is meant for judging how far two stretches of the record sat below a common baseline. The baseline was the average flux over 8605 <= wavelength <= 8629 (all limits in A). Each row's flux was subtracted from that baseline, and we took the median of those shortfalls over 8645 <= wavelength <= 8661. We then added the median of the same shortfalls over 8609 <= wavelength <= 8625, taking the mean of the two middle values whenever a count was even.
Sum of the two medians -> 23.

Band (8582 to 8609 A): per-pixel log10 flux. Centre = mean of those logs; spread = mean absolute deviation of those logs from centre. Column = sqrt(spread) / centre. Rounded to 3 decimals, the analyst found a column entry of 0.021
